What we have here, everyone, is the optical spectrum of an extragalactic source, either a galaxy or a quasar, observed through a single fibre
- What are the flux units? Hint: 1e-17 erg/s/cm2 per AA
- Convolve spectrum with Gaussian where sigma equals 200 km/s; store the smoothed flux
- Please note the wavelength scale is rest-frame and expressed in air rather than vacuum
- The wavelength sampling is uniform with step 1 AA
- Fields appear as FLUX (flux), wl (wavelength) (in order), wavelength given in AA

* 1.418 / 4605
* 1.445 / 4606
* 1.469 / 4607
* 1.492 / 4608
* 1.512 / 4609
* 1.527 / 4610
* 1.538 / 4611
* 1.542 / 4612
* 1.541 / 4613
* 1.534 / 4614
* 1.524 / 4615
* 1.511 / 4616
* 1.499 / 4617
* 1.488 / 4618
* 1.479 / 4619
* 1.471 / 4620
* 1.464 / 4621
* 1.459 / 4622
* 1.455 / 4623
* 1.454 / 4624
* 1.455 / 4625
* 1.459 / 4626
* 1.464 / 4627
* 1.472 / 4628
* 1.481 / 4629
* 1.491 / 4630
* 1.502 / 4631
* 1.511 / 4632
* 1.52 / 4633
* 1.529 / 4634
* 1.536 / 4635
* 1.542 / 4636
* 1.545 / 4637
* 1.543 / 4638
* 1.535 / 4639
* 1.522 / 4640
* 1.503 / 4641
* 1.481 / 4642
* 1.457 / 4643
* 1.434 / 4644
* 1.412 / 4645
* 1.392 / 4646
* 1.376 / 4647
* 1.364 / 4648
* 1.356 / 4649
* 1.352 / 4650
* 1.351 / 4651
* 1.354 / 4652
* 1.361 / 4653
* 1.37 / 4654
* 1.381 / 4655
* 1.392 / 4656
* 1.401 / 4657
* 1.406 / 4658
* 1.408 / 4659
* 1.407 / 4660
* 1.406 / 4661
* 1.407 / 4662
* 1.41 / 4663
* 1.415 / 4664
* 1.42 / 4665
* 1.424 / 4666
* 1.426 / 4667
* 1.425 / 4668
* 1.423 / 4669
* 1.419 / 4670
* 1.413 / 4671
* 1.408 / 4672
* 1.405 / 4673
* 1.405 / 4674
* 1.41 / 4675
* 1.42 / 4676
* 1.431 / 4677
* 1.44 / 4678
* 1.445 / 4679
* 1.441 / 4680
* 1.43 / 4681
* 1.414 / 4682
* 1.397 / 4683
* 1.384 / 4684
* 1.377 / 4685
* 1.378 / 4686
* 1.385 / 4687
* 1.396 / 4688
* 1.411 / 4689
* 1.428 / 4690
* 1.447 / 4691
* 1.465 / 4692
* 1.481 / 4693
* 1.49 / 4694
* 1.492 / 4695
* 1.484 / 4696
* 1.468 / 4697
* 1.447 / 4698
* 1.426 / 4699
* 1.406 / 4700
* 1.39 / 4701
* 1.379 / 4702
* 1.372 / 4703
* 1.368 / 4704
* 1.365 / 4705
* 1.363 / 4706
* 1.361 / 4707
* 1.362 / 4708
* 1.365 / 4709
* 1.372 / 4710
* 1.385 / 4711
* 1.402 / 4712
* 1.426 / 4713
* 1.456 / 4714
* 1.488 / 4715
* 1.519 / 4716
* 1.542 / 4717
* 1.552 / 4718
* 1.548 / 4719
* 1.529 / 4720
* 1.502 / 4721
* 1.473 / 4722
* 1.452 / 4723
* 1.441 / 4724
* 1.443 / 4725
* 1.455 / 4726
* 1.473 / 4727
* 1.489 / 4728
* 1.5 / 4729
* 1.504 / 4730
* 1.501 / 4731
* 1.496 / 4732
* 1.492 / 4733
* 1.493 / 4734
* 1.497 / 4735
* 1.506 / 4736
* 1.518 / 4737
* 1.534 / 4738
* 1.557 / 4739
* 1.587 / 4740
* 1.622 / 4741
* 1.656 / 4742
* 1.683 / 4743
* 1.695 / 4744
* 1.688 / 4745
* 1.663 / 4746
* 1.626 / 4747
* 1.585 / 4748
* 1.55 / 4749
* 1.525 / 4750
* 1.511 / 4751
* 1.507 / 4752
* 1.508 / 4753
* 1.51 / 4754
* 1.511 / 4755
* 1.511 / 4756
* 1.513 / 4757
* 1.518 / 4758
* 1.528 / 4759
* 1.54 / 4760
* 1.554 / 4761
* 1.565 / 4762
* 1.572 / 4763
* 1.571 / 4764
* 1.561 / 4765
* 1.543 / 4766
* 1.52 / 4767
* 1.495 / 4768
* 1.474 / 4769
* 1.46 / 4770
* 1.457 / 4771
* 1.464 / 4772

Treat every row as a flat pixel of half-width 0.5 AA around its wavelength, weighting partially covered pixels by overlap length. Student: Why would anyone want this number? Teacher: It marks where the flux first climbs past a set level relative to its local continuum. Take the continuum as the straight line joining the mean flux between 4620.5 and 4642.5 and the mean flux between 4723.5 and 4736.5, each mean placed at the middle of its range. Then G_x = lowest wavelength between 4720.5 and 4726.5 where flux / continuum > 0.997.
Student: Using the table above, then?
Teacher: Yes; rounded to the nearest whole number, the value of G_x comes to 4721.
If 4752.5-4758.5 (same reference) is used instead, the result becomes 4753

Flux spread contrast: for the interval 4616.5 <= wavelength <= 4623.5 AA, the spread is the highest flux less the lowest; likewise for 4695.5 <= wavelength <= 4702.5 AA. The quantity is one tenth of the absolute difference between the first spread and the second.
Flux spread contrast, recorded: 0.006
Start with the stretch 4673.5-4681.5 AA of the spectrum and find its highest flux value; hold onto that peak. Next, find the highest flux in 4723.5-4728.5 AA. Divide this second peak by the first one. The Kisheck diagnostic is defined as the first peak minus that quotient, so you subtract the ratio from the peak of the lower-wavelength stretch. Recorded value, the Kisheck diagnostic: 0.41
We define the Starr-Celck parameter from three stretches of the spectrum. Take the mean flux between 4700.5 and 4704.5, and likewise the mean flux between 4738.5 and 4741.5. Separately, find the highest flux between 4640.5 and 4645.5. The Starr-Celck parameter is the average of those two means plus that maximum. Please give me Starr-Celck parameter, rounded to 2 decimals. 2.99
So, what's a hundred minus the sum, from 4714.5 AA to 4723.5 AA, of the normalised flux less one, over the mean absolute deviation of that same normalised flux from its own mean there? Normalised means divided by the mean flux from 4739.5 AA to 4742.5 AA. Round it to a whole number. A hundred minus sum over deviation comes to 134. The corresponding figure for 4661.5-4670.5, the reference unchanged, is 438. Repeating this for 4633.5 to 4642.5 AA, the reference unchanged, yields 153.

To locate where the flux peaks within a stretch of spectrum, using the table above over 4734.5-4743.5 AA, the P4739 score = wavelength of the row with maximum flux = 4743 AA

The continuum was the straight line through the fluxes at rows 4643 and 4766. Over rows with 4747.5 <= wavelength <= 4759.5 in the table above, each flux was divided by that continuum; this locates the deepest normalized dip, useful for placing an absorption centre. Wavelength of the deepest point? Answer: 4752 AA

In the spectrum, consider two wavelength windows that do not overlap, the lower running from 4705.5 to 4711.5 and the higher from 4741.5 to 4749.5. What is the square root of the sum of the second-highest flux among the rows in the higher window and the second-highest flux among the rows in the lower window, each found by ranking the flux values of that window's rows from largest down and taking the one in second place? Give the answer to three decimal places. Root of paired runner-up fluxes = 1.749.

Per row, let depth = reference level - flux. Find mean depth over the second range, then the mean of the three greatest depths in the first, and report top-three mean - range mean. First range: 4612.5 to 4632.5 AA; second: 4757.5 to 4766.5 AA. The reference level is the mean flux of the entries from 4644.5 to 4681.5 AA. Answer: 0.10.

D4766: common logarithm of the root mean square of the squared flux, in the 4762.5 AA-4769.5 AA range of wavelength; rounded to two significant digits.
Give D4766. 0.37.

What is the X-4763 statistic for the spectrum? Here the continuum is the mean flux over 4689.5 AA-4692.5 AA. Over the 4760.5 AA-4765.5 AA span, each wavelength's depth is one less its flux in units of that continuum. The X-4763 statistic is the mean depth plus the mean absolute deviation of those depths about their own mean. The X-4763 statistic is -0.08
